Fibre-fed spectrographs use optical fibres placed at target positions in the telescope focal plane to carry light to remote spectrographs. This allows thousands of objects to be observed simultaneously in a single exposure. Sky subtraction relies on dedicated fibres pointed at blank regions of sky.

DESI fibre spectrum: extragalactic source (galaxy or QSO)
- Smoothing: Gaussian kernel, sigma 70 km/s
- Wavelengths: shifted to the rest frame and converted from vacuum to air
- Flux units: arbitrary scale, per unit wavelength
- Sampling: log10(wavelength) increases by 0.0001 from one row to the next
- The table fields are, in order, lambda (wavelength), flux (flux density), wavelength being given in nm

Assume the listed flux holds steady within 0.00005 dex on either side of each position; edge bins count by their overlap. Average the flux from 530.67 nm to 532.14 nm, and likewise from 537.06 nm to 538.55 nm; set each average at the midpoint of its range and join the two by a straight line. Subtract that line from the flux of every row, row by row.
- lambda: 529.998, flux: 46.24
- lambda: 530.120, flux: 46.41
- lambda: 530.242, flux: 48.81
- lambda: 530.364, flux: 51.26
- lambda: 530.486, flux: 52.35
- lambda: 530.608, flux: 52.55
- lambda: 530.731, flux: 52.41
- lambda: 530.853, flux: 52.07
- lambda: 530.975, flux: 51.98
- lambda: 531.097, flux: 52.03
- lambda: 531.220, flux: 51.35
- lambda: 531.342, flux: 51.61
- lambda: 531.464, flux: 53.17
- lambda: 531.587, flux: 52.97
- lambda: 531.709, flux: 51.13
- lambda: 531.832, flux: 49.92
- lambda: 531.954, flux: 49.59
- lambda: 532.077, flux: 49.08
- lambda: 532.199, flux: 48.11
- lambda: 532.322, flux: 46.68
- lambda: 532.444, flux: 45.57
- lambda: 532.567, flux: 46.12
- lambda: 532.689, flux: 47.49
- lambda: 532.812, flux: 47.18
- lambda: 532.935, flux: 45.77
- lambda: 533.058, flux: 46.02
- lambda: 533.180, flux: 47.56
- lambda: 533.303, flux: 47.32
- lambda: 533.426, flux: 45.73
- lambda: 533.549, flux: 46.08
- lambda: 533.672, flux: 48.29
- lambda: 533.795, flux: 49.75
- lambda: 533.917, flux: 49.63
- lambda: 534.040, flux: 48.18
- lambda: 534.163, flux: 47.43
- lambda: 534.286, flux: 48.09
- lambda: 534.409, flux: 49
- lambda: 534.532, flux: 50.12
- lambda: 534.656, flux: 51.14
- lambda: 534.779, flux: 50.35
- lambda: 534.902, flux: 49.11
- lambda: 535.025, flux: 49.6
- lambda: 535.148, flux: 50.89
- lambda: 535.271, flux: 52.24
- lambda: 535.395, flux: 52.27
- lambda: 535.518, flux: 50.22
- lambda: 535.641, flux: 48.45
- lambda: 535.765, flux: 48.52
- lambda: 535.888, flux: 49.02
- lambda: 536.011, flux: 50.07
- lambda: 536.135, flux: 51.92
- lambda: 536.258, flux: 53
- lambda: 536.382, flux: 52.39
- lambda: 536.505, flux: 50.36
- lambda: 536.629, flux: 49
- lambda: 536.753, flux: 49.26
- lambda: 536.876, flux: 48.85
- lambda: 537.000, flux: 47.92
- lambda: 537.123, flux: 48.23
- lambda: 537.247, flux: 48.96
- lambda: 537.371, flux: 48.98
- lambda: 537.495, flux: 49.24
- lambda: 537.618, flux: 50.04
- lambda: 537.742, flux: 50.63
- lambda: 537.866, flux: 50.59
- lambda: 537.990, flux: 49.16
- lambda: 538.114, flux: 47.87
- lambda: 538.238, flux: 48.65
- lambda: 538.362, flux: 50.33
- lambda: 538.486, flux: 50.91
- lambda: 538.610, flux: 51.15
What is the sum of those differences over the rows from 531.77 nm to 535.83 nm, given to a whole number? -72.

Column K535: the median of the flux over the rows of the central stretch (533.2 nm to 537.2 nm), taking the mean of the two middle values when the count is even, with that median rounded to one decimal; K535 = 49.2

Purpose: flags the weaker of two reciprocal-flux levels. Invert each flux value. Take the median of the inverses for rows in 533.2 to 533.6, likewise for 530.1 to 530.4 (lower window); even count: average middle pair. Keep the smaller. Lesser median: 0.0205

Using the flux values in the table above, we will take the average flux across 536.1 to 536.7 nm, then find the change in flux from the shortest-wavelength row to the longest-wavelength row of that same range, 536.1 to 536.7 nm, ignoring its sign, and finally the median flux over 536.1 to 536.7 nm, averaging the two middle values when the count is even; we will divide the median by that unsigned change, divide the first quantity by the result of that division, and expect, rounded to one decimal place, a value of 2.9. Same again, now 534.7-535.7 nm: 1.9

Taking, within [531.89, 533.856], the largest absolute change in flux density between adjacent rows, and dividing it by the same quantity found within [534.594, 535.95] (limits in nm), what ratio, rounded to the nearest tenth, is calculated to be 1.1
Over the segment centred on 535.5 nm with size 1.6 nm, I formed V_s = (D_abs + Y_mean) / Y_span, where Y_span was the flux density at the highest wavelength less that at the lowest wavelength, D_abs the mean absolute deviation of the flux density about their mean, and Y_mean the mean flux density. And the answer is 20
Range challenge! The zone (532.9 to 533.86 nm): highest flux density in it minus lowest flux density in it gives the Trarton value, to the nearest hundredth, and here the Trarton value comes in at 4.02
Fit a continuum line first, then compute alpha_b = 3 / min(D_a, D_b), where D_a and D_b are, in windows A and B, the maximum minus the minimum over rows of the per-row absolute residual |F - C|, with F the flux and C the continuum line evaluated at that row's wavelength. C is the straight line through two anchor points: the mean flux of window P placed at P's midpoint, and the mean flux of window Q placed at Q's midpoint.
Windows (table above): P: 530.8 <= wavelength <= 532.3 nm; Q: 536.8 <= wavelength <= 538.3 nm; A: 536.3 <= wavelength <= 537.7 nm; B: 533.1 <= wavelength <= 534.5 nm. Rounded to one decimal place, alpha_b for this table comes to 1.1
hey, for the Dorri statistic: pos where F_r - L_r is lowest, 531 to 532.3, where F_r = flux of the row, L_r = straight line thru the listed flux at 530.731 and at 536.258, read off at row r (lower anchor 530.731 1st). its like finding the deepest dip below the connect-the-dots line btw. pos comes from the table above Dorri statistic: 532.199 nm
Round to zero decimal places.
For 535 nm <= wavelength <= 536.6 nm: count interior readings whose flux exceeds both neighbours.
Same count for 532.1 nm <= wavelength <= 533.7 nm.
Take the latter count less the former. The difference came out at 0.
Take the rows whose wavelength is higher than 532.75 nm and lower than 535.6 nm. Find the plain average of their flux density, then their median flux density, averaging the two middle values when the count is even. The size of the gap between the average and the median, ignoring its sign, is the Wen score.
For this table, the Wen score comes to 0.22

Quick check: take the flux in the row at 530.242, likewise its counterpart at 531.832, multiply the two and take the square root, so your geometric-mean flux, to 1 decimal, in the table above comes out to 49.4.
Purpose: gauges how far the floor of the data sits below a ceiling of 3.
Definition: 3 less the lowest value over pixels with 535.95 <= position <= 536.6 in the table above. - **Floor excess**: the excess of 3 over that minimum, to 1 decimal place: -47.1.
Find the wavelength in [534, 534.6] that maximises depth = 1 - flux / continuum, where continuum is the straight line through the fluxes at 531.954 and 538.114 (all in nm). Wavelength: 534.163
